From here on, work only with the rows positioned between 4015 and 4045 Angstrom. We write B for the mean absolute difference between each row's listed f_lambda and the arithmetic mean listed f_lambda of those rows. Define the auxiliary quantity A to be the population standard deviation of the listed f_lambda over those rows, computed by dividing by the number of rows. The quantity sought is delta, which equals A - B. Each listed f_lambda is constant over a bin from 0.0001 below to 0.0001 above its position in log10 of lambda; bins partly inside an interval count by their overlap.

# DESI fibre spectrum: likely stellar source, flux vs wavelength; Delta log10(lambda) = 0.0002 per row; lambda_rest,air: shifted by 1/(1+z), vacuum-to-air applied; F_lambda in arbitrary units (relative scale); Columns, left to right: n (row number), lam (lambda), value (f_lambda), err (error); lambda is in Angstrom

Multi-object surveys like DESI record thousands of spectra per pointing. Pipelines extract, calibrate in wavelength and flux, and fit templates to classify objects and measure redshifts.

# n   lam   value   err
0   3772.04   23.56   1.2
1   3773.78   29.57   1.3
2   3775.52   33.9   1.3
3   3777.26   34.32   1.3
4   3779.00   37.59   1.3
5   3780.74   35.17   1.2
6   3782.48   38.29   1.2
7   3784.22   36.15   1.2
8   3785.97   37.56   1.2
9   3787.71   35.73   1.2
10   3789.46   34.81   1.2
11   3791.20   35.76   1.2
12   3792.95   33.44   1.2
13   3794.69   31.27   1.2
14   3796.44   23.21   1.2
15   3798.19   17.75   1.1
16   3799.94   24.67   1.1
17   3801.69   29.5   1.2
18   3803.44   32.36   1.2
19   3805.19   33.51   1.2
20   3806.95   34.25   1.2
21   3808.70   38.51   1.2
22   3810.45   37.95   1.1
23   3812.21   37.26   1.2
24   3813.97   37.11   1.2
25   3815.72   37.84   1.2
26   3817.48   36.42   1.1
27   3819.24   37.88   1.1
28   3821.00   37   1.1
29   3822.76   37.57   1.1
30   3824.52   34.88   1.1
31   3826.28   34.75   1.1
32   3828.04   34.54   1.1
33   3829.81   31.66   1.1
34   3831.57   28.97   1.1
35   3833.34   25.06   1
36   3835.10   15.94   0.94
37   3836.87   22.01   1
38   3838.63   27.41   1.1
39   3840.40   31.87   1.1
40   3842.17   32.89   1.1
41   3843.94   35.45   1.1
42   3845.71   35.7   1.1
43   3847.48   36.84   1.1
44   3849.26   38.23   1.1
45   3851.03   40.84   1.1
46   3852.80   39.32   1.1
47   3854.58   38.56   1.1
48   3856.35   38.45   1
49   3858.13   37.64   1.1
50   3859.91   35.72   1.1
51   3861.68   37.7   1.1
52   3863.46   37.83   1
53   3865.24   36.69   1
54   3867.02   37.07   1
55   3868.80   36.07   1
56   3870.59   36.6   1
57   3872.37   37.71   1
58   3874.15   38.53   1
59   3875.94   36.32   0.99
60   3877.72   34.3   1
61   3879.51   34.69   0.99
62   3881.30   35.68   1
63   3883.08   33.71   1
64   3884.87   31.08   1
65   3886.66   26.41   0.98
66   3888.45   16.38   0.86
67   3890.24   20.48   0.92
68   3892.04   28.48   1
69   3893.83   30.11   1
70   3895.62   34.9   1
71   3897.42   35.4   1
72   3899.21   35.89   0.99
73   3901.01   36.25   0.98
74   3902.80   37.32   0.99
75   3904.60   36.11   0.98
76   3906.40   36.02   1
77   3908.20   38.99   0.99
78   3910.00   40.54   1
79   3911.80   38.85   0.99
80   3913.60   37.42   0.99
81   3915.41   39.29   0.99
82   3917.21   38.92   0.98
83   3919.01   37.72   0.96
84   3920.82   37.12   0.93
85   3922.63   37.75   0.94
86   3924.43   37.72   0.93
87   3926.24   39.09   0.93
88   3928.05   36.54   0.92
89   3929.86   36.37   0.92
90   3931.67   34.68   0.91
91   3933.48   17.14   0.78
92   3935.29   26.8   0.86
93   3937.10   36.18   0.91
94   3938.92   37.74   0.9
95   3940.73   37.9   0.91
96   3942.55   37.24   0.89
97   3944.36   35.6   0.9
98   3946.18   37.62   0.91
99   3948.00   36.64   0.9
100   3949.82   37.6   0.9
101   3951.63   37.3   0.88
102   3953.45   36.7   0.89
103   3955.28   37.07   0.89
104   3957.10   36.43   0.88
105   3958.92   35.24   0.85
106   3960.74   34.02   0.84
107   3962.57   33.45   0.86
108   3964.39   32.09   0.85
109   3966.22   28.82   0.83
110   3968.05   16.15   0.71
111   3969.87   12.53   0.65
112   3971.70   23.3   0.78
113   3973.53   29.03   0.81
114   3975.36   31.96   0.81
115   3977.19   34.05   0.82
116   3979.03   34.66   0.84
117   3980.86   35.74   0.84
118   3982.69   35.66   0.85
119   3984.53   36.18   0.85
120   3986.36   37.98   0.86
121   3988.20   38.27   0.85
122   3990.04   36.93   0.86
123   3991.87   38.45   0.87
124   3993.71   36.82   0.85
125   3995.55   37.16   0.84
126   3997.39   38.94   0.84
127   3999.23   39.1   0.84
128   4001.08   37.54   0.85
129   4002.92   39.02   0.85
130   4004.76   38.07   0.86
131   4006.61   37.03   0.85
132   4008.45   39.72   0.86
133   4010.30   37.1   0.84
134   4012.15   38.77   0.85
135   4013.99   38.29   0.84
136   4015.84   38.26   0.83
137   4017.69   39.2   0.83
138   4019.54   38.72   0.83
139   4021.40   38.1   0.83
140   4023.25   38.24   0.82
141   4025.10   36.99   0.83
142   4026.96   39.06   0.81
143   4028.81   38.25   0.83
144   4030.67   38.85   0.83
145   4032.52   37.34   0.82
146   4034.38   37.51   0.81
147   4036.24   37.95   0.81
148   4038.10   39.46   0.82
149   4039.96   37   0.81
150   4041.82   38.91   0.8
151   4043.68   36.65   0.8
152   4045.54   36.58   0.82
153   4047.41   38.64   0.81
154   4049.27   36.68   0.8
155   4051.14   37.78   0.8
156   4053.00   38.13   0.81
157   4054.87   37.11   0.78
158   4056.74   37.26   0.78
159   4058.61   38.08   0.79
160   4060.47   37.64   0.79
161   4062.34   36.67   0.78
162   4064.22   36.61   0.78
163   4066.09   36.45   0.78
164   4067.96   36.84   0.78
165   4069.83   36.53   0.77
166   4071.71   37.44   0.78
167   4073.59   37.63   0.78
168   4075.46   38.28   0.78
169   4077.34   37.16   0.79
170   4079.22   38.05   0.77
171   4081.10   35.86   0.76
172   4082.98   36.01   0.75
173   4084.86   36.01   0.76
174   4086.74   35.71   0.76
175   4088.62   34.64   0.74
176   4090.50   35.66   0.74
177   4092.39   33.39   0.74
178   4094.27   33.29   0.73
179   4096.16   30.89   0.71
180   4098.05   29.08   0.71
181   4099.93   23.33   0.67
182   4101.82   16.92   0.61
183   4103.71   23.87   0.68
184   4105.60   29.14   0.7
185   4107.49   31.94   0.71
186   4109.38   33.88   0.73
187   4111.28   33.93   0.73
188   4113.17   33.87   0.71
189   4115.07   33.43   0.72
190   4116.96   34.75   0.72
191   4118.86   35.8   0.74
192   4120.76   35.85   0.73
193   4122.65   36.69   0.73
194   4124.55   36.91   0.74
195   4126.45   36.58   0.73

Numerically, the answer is 0.14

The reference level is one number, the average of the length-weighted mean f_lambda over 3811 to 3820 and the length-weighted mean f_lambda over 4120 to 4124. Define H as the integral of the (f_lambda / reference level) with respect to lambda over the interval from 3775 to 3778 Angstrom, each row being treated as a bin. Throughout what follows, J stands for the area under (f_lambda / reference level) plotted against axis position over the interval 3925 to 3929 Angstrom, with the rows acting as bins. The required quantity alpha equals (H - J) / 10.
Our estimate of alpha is -0.13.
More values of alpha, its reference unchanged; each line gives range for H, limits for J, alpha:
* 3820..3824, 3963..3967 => 0.07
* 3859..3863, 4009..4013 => -0.01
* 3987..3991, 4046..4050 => 0.00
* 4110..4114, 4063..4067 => -0.03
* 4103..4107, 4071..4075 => -0.11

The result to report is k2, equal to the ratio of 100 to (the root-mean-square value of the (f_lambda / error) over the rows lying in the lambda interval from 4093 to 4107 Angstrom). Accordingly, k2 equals 2.57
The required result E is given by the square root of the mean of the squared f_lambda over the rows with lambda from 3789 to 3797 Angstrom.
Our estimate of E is 32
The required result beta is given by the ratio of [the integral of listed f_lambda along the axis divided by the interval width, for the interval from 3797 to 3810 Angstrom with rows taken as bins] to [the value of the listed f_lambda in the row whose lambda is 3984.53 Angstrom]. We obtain 0.83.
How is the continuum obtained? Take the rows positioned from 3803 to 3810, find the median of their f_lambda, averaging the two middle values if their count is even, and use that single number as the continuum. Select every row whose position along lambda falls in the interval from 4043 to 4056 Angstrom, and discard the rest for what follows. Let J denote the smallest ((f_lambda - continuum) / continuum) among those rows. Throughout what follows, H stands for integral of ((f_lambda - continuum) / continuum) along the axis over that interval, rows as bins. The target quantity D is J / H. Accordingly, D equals 0.059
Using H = 1.34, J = 0.08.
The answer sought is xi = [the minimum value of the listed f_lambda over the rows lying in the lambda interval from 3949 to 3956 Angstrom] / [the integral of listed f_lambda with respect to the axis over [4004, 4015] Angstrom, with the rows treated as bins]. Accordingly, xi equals 0.09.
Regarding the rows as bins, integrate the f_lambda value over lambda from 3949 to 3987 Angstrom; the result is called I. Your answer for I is 1221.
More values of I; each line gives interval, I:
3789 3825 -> 1204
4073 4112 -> 1269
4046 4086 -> 1487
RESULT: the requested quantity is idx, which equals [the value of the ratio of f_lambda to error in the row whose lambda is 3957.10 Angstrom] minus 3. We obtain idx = 38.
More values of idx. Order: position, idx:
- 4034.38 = 43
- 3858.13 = 31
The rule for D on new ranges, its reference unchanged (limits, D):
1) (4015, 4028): 0.053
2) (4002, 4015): 0.055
